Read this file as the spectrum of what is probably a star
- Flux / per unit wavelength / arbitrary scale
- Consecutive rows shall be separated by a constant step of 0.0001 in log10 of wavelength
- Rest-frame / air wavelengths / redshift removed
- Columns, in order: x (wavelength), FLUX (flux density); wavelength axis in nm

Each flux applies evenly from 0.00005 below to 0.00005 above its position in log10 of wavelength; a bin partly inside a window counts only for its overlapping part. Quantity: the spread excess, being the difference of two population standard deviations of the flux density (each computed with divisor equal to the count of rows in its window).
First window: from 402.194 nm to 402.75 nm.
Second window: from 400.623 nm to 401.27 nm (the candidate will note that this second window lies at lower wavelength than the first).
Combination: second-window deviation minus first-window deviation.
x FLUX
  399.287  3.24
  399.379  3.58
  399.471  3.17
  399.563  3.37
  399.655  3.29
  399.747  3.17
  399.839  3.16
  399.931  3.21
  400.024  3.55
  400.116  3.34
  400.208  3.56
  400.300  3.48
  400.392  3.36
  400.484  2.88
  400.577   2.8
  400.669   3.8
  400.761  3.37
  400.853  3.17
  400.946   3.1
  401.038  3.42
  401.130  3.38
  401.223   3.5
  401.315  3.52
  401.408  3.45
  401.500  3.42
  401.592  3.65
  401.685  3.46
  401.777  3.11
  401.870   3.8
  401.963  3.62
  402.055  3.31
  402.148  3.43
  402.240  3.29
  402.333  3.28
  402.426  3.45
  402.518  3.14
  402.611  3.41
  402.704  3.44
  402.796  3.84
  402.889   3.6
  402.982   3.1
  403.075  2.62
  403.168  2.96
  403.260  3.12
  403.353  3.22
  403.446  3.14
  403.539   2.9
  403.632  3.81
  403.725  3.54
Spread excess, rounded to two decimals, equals 0.10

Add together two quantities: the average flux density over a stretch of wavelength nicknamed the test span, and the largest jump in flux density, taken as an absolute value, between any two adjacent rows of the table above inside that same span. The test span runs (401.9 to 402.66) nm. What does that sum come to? 3.7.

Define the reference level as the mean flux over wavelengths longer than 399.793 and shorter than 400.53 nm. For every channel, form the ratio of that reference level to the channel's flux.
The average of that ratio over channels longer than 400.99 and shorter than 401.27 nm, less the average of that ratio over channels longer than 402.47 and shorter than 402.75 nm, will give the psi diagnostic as -0.03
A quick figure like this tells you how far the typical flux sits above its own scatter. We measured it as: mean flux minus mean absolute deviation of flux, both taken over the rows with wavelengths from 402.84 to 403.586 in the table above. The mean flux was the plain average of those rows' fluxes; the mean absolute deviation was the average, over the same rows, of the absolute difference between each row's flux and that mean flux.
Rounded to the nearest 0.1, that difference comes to 2.9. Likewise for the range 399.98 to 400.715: 3.1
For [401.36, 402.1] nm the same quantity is 3.3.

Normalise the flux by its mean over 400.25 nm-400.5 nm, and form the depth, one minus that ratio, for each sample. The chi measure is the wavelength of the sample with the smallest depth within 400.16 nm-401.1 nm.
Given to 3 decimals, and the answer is 400.669 nm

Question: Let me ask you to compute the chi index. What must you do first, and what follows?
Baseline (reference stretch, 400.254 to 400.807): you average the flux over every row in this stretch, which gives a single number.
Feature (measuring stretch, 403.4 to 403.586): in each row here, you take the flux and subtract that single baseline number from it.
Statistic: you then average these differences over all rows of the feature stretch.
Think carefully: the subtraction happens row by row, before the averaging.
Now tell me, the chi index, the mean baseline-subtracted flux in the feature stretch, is -0.26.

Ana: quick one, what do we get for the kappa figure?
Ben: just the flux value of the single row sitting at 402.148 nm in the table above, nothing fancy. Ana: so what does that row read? 3.43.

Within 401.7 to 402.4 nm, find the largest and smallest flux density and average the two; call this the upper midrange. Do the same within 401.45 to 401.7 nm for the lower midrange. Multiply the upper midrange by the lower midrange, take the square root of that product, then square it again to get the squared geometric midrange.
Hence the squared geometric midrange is 12.2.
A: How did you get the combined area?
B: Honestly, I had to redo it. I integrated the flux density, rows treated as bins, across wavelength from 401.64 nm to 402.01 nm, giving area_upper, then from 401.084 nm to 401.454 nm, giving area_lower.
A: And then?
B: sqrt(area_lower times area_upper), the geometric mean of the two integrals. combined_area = 1.3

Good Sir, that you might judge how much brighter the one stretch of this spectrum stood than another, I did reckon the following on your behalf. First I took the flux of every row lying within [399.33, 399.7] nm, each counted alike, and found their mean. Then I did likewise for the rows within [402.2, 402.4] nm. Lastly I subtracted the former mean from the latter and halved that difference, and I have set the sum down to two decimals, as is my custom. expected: -0.03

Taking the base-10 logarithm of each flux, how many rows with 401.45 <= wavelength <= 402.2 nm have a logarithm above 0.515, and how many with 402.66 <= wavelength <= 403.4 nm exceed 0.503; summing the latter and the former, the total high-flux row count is 11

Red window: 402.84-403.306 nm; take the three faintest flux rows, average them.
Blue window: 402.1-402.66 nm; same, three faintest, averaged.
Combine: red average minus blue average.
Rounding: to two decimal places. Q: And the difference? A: -0.34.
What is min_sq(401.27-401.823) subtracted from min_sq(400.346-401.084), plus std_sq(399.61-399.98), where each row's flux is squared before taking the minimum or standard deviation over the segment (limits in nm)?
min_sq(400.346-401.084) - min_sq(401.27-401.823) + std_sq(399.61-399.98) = -1.5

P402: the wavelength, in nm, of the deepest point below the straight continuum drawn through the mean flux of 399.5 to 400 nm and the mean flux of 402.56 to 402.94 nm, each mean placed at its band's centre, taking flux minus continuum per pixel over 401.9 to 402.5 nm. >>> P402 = 402.333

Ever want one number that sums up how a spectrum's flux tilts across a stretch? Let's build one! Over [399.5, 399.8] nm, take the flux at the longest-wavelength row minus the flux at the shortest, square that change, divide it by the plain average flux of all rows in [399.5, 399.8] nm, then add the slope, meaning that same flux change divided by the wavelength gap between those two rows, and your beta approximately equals -1.1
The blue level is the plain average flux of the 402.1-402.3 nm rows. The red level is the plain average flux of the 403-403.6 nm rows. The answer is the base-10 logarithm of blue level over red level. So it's 0.05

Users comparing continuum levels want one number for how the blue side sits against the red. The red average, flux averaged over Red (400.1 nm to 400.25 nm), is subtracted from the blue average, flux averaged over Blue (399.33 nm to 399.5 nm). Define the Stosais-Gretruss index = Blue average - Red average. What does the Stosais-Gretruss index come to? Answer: -0.08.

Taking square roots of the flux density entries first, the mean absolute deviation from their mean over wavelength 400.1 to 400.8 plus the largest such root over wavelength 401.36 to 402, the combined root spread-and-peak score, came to 2.02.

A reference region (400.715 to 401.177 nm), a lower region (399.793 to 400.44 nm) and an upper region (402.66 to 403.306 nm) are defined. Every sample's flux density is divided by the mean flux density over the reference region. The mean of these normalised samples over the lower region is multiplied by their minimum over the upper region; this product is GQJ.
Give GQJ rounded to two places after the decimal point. 0.82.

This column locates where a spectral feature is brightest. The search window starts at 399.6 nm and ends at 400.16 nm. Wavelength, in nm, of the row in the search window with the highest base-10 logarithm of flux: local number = 400.024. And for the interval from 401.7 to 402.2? 401.870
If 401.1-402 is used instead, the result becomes 401.870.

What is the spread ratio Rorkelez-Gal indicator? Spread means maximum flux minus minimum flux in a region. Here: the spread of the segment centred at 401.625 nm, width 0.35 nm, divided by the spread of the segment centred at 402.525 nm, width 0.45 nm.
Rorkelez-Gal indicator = 1.74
